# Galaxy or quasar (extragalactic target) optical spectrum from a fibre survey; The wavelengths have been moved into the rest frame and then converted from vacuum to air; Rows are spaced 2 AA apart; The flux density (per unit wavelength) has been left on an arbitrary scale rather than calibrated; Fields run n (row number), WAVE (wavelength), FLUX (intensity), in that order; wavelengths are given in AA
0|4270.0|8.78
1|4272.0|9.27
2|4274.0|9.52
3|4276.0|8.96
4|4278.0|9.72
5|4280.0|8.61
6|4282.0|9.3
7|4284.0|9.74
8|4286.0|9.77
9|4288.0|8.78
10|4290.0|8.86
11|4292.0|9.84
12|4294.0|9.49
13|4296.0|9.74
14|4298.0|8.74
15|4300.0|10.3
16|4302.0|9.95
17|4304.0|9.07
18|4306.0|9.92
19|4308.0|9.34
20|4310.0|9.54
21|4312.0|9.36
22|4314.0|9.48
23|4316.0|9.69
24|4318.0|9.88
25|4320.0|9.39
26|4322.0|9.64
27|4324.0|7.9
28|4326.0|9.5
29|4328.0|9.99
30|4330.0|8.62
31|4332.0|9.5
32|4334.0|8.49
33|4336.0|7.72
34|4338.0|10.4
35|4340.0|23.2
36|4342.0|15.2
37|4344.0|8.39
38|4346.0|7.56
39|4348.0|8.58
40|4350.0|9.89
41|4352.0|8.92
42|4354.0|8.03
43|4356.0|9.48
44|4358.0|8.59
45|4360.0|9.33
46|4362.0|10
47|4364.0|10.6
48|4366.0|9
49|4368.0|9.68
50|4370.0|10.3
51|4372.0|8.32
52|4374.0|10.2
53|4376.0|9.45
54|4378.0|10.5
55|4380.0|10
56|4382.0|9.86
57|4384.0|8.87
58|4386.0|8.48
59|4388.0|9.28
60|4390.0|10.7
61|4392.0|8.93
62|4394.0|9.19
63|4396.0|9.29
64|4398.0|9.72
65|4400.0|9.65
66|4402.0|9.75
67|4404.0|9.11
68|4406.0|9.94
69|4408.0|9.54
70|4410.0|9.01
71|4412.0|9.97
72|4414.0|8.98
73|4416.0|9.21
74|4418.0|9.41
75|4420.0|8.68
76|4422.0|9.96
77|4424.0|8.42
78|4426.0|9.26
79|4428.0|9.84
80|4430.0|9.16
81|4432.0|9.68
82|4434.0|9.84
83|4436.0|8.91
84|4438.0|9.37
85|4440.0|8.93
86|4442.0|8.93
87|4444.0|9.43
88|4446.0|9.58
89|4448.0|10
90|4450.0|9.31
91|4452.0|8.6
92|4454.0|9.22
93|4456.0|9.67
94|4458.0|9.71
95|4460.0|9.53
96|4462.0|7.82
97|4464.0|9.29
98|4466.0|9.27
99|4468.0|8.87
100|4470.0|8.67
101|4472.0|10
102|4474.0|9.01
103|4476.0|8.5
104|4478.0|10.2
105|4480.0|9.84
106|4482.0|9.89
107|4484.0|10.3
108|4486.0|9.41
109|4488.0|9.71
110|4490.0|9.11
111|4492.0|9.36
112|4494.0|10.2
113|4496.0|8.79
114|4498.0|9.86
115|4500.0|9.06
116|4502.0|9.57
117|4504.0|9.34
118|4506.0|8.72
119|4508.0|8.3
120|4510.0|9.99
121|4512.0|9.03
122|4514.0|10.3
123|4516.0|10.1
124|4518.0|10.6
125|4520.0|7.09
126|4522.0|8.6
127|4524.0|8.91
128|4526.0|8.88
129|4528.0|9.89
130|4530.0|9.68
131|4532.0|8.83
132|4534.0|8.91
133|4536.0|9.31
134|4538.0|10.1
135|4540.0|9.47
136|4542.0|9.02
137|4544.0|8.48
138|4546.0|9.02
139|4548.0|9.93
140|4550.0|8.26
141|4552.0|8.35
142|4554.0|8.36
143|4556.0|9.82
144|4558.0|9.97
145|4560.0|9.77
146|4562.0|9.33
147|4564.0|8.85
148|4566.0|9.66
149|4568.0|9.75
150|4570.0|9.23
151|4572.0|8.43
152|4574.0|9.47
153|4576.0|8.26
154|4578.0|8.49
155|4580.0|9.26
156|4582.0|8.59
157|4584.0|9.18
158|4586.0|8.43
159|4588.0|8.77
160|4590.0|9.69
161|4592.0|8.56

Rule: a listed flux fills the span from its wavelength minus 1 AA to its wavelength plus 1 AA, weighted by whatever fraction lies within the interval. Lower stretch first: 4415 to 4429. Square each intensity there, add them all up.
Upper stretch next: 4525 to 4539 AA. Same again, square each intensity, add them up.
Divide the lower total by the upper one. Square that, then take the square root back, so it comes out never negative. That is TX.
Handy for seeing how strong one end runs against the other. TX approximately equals 0.98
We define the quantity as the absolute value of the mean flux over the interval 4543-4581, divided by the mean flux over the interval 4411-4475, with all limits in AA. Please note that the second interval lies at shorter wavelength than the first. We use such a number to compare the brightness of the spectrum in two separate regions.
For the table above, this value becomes 0.98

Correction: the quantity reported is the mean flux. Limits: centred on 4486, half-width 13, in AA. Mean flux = 9.6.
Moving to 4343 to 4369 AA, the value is 9.1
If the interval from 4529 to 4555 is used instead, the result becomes 9.1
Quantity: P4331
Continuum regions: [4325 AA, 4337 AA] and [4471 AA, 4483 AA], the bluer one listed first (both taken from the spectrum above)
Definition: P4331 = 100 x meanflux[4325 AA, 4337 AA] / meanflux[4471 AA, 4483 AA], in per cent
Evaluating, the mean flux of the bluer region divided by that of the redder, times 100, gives 94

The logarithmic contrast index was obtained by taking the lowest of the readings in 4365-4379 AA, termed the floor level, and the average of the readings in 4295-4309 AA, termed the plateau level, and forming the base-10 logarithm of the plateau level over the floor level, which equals 0.061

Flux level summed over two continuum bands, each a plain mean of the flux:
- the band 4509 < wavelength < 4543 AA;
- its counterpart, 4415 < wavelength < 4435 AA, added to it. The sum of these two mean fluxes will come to 18.7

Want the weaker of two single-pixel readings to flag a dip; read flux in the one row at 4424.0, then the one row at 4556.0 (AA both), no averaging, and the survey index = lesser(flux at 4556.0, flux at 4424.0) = 8.4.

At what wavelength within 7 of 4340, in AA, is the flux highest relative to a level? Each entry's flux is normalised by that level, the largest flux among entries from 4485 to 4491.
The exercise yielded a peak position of 4340.0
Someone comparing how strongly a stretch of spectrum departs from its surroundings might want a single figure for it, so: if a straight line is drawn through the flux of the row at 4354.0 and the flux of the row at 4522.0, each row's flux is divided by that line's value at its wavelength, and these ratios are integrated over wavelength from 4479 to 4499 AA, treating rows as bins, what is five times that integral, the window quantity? 114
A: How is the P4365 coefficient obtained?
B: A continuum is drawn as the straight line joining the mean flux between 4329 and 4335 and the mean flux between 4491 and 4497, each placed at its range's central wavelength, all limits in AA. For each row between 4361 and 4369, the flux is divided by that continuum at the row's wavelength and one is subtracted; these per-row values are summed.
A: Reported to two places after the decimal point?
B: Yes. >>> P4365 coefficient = 0.37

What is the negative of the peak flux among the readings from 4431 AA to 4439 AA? -9.8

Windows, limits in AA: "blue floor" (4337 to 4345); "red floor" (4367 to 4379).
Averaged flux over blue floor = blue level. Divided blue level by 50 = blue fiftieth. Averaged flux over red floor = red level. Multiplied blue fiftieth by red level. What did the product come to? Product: 2.79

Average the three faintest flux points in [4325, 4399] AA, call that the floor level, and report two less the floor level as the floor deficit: -5.8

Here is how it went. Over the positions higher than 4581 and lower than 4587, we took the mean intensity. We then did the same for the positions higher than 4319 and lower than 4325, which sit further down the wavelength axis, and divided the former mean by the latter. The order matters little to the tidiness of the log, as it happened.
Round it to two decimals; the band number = 0.97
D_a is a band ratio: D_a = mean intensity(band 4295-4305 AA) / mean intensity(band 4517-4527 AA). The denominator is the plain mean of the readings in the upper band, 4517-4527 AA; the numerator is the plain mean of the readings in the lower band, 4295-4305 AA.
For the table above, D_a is 1.08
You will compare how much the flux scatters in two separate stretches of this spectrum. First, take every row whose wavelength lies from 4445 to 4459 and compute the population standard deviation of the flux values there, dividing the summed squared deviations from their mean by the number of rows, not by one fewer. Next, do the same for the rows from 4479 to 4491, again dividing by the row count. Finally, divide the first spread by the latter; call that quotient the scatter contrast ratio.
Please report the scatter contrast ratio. 1.12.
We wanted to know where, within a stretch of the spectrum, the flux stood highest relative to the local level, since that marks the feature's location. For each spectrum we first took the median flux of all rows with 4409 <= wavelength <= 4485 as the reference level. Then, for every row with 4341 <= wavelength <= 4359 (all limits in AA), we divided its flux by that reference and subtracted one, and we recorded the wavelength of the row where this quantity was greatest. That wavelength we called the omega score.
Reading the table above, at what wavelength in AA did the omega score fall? 4342.0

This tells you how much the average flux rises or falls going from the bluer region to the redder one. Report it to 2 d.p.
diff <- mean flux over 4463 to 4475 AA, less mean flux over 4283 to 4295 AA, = -0.23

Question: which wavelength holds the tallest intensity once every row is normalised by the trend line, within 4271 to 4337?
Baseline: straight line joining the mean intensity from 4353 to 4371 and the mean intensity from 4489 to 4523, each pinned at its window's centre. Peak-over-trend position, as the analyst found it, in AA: 4300.0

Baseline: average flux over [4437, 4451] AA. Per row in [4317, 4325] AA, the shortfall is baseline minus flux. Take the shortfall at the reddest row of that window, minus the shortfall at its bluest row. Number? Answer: 2.0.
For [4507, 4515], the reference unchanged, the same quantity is -2.0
